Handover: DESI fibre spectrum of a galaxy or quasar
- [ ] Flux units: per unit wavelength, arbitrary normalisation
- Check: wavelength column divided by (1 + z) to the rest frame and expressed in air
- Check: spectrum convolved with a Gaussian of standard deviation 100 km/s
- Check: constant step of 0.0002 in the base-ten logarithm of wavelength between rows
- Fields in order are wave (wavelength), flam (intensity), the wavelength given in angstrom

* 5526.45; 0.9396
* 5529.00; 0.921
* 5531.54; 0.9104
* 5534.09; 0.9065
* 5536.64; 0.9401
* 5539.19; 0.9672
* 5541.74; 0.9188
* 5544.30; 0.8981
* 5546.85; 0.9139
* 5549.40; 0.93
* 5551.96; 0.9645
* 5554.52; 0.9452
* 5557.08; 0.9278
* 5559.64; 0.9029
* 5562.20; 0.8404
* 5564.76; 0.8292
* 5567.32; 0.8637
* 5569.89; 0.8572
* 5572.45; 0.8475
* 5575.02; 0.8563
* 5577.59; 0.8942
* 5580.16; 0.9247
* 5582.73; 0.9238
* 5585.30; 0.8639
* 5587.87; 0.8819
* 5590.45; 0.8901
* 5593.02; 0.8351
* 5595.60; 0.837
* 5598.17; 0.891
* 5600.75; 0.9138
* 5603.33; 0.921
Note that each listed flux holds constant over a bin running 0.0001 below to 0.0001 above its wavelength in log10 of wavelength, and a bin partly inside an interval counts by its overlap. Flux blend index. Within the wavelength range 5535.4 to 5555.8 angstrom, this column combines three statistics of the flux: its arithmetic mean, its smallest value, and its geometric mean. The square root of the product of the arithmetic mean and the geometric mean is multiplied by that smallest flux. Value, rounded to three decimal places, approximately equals 0.839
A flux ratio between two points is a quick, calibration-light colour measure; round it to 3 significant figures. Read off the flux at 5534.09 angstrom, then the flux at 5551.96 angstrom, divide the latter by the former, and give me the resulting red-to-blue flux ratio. 1.06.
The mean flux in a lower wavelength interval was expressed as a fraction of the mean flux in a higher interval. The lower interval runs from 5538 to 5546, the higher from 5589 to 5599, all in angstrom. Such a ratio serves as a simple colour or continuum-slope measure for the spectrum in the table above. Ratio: 1.07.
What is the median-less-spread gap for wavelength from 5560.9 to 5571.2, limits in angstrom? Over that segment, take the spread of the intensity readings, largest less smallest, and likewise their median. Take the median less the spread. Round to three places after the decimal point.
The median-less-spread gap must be 0.814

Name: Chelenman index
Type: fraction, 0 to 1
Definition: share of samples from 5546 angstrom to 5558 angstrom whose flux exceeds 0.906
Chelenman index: 1.0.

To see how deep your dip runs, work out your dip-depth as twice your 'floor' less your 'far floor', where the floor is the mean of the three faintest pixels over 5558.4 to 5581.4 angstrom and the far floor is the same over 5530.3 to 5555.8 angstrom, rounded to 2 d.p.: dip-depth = 0.77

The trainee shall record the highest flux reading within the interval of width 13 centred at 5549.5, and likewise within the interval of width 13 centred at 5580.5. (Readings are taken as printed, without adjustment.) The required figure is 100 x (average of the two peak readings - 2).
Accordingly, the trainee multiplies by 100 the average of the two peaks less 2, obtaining -105.5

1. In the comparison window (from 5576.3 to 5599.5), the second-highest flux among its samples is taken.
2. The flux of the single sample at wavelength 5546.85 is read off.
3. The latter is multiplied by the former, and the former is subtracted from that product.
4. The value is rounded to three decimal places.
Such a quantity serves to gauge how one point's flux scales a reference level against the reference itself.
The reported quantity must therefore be -0.080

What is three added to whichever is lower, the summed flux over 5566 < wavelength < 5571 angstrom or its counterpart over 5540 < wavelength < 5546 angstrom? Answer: 4.72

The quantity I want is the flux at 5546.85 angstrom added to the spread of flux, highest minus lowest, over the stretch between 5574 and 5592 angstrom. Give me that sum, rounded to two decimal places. 0.98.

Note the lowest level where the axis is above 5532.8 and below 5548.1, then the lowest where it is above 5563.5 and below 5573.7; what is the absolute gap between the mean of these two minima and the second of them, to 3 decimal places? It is 0.034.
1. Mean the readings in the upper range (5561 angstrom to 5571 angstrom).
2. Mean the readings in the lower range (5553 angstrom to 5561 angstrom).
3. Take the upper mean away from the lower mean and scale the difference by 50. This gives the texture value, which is 3.9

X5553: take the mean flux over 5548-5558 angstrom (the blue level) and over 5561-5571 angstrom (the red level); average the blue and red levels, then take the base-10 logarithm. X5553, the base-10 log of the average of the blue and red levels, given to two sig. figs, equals -0.048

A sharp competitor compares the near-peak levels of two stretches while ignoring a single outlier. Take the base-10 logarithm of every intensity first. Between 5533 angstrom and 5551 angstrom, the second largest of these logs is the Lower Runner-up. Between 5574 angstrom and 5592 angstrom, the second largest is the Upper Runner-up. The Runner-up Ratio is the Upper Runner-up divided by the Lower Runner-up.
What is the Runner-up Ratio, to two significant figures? 1.3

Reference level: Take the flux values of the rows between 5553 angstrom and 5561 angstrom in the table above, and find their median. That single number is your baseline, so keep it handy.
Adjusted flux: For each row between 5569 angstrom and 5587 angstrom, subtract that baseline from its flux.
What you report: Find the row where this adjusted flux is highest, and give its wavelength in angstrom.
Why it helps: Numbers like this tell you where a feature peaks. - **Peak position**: 5580.16 angstrom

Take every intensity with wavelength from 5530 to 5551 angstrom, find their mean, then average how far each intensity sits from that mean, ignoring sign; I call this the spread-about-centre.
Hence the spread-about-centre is 0.017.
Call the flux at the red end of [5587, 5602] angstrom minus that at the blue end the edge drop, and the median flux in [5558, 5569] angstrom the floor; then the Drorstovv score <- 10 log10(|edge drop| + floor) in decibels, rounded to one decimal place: -0.5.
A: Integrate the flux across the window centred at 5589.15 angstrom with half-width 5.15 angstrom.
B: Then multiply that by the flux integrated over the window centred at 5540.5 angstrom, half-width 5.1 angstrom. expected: 85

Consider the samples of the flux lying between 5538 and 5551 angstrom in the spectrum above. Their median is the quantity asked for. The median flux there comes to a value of 0.919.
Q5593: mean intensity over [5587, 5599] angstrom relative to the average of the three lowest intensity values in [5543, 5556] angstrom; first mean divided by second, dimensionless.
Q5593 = 0.95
